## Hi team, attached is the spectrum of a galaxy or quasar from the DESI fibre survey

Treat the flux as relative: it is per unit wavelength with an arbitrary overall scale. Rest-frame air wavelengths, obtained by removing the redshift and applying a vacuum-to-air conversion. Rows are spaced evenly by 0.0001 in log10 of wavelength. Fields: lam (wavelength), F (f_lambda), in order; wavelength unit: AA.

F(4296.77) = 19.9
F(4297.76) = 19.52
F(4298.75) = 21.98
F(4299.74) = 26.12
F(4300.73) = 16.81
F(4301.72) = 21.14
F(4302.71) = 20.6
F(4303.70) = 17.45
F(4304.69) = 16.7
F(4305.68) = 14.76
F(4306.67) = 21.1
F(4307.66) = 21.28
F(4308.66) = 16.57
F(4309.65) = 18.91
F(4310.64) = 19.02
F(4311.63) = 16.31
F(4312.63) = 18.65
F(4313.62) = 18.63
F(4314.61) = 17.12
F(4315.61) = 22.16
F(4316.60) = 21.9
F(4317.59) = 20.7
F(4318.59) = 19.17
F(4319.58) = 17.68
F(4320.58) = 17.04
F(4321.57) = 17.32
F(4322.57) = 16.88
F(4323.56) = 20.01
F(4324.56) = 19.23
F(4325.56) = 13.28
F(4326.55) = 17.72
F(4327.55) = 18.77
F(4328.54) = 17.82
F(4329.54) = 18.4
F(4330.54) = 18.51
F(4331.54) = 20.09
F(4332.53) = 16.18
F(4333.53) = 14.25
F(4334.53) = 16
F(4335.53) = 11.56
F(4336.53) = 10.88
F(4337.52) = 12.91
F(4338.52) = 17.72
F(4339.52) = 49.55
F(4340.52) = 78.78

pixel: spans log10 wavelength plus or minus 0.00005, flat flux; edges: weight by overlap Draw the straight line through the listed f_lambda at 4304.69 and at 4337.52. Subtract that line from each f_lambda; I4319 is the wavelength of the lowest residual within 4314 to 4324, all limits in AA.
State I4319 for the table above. 4314.61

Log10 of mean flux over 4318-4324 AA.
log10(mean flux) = 1.26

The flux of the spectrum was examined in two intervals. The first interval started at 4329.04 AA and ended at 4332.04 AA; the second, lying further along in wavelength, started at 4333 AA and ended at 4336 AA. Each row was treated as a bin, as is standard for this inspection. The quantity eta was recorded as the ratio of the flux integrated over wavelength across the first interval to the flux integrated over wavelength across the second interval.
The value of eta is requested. 1.36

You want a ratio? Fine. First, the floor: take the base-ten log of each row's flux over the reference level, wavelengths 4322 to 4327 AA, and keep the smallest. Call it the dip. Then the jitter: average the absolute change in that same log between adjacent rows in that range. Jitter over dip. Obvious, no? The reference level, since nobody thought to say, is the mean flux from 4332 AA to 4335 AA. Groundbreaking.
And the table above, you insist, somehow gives -1.4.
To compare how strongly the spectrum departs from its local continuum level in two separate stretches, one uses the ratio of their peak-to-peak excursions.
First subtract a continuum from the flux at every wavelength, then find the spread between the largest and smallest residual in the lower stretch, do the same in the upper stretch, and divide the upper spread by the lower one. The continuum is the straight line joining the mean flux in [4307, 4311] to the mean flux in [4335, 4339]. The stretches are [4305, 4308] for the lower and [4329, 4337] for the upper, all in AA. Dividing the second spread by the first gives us 1.2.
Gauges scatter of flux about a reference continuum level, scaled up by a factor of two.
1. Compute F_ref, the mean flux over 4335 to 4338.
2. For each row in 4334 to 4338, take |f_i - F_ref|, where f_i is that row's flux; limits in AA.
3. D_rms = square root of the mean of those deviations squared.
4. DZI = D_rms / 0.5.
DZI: 4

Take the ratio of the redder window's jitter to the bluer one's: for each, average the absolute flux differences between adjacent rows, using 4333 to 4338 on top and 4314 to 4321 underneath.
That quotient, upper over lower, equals 1.31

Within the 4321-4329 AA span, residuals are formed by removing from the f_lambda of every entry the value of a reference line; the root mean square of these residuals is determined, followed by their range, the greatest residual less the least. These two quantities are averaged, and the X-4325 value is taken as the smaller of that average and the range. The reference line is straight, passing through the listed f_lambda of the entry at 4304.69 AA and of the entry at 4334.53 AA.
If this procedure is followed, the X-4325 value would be 4.53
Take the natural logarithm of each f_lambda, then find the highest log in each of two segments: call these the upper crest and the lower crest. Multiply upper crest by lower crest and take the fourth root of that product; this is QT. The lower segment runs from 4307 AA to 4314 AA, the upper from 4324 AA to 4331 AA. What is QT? 1.73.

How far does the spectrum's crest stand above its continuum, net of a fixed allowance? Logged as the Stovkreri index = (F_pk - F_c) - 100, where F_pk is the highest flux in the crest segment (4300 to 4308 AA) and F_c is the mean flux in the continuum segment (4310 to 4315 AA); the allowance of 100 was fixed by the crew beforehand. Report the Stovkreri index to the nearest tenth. -96.7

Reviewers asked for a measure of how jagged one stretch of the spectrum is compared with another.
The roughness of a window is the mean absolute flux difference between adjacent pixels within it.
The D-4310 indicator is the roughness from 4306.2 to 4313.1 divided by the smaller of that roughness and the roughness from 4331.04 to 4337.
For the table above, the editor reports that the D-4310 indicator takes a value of 1.00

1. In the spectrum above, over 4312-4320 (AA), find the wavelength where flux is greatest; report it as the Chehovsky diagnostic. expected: 4315.61 AA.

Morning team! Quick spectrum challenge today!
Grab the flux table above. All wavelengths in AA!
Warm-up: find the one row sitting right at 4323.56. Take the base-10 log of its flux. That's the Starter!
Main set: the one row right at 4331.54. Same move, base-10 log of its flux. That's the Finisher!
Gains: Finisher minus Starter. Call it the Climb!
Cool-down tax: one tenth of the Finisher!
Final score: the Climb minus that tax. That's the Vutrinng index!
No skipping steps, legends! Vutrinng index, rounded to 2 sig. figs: -0.13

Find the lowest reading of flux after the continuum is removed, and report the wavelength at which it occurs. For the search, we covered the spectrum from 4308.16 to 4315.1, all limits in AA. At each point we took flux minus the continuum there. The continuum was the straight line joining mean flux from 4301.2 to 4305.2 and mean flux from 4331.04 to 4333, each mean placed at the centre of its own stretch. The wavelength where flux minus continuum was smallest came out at 4311.63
